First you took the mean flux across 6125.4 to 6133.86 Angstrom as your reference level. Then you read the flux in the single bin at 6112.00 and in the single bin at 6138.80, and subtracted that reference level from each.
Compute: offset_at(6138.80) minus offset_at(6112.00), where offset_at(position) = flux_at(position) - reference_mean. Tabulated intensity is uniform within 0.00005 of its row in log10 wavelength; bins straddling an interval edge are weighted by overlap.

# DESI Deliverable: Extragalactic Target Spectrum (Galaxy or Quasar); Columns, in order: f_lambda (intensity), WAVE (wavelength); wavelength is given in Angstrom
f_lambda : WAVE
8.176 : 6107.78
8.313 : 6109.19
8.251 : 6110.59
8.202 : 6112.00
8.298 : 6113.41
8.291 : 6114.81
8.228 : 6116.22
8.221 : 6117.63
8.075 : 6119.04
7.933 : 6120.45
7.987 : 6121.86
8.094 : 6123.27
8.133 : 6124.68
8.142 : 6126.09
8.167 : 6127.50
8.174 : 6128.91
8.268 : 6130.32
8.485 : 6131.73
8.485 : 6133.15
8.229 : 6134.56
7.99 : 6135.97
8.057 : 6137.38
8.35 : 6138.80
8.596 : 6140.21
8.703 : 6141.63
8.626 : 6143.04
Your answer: 0.15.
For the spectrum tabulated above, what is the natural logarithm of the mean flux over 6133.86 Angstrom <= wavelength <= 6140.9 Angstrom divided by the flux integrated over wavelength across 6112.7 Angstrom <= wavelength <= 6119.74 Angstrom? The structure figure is -1.949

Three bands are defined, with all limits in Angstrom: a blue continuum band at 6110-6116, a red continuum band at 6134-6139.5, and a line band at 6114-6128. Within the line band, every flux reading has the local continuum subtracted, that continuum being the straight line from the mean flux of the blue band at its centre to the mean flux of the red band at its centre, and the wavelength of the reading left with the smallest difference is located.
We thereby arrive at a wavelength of 6120.45 Angstrom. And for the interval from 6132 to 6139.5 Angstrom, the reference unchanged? 6135.97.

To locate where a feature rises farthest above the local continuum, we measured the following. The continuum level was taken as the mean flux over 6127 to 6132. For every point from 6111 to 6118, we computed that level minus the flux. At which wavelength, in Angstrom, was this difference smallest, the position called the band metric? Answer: 6113.41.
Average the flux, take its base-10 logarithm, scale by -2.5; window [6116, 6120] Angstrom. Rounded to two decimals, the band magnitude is -2.28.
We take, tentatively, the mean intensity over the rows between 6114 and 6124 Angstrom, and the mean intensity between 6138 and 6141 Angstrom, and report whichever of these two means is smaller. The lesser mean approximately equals 8.12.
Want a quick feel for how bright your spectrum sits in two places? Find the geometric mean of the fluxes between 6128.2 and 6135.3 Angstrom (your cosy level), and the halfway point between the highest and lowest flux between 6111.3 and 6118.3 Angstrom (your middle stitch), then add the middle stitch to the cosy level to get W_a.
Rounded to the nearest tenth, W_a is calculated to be 16.6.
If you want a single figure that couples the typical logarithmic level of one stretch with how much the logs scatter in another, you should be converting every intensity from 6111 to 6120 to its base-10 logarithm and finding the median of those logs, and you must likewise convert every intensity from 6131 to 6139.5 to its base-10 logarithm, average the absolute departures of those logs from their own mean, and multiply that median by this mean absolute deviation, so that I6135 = 0.008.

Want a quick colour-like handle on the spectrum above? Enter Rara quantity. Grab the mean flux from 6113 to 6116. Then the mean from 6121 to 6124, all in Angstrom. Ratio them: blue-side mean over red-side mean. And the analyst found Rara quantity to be 1.03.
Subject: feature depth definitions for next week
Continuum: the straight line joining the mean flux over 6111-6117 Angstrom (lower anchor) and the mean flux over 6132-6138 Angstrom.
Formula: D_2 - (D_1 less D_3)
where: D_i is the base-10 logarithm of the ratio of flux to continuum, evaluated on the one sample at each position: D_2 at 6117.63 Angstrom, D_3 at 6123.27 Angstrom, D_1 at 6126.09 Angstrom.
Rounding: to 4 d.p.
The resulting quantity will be -0.0042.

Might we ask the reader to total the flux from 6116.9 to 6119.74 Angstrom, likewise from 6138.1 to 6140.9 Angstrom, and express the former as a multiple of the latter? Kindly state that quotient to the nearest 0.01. 0.96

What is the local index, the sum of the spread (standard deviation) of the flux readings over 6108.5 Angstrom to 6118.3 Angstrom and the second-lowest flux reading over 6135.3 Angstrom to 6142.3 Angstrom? 8.10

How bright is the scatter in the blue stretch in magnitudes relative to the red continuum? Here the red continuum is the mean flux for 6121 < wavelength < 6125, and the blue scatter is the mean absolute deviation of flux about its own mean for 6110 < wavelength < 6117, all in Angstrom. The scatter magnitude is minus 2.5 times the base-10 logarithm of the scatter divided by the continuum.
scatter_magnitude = 6.0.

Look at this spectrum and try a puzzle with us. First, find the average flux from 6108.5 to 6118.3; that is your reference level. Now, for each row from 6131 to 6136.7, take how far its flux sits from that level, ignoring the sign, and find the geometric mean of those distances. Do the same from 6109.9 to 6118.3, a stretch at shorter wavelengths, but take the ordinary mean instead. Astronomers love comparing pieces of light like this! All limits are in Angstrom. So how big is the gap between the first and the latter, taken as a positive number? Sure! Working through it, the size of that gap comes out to 0.11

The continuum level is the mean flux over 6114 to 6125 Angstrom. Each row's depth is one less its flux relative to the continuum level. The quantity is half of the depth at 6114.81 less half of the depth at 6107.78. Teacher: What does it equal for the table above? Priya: -0.007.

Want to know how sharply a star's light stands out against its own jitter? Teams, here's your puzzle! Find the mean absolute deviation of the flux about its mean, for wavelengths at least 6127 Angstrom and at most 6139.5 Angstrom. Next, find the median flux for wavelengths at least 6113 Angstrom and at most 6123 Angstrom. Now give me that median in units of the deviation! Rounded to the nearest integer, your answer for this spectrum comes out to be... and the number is 61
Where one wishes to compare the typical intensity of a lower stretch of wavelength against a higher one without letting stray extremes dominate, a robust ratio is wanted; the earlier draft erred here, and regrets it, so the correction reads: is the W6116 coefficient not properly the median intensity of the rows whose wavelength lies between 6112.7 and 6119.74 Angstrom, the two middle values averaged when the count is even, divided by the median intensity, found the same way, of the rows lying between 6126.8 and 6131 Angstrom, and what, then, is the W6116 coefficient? 1.007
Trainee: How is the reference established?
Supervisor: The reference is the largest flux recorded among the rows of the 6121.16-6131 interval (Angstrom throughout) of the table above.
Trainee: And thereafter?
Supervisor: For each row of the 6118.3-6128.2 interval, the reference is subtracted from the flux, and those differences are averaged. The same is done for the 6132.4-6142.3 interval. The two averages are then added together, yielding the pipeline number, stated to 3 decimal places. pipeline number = -0.116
